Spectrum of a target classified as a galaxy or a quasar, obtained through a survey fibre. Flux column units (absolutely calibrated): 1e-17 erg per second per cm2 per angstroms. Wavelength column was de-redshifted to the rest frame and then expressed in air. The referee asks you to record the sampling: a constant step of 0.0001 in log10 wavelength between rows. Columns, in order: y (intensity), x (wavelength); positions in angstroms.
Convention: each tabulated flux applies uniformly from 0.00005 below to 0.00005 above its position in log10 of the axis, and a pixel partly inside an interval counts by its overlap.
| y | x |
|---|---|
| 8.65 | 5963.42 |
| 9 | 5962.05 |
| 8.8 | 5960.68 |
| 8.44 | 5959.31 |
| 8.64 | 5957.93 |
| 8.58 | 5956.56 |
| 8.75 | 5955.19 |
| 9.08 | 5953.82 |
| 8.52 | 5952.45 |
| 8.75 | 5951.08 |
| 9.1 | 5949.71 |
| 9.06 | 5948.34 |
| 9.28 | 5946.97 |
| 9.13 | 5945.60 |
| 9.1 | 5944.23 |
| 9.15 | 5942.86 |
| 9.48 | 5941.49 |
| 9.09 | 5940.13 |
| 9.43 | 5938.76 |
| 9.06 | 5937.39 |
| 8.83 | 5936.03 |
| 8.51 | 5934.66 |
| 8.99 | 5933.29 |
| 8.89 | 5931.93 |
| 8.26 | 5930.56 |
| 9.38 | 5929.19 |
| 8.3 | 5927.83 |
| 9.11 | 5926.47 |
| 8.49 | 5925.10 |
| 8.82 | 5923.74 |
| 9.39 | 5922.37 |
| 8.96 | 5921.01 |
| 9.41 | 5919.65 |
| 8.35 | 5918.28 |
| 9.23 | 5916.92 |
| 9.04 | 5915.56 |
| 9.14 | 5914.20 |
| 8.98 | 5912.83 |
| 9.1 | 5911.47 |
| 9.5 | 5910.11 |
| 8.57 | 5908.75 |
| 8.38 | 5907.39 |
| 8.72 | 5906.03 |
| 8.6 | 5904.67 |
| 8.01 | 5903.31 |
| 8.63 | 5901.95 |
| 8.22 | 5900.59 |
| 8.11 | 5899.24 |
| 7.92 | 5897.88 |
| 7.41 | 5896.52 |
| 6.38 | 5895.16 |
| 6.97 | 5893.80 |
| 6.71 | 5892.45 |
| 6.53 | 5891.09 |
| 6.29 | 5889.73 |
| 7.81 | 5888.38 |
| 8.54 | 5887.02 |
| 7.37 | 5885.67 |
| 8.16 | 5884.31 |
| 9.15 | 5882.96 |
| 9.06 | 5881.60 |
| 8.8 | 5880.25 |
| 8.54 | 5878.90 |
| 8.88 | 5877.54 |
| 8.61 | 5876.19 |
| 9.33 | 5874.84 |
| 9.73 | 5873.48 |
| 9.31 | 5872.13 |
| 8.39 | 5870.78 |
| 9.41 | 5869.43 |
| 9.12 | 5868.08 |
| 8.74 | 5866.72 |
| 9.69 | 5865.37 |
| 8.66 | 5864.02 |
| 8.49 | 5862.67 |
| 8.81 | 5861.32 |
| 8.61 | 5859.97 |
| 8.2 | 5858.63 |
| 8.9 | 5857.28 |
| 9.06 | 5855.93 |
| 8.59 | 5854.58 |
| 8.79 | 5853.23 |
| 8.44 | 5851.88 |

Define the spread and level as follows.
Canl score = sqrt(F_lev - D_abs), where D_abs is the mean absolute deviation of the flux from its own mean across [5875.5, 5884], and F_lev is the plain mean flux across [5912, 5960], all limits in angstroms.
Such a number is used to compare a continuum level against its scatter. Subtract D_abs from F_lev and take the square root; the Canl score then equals 2.96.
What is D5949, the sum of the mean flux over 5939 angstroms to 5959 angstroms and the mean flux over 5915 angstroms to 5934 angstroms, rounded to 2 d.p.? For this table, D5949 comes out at 17.88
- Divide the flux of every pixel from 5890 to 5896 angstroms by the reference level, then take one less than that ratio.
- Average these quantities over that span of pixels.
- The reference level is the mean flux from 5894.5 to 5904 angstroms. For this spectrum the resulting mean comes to -0.15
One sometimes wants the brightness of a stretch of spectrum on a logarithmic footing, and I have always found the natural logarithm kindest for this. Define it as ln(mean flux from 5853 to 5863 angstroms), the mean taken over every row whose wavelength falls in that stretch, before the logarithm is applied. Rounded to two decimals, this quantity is 2.16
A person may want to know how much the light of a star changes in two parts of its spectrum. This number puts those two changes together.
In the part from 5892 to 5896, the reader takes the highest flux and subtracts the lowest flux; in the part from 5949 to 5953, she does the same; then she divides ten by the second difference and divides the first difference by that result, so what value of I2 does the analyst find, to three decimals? 0.034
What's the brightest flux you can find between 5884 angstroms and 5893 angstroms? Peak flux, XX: 8.54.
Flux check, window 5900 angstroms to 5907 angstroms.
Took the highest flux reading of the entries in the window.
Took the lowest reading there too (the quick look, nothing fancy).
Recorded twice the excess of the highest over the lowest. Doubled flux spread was 1.4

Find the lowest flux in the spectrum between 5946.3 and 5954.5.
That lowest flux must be 8.52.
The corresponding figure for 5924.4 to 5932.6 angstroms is 8.26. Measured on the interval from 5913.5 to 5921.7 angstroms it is 8.35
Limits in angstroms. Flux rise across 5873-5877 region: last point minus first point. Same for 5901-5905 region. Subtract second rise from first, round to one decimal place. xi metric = -1.1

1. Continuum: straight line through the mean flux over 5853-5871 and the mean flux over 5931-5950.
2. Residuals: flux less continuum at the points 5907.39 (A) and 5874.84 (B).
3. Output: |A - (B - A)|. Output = 1.6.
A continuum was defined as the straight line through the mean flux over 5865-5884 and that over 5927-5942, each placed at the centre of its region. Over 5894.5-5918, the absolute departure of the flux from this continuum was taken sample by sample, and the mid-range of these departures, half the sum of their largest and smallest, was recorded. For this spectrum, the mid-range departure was 1.3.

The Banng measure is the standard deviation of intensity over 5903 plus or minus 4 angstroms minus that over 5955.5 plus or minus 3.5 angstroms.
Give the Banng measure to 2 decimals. 0.08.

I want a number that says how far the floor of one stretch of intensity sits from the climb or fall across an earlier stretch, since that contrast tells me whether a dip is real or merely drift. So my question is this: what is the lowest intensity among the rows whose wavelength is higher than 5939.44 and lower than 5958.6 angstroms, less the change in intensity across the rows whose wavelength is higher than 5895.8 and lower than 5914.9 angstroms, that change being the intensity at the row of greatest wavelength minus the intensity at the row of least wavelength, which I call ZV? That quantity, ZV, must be 6.8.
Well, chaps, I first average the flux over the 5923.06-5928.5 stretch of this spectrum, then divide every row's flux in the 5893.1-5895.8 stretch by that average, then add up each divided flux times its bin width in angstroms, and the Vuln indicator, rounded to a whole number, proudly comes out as 2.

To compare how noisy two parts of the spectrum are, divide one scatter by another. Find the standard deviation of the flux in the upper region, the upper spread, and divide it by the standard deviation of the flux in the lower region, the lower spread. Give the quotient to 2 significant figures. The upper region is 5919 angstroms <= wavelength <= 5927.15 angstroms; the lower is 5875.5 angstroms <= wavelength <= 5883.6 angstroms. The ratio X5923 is 1.5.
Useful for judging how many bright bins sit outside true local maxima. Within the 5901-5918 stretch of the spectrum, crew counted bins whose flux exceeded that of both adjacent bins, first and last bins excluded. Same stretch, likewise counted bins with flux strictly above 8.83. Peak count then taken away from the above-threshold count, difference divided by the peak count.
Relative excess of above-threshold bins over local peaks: 1.0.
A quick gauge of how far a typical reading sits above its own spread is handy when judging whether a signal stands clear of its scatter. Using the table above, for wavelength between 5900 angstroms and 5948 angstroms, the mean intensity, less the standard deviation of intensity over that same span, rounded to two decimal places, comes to 8.50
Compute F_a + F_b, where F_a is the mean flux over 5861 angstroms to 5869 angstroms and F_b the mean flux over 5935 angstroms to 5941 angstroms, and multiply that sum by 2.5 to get 45.1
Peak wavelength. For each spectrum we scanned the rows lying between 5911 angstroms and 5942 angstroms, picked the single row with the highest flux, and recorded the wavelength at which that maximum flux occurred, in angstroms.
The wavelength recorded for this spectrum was 5941.49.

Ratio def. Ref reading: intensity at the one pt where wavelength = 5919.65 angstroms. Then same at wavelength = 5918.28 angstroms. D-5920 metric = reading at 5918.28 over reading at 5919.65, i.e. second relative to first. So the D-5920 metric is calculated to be 0.89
